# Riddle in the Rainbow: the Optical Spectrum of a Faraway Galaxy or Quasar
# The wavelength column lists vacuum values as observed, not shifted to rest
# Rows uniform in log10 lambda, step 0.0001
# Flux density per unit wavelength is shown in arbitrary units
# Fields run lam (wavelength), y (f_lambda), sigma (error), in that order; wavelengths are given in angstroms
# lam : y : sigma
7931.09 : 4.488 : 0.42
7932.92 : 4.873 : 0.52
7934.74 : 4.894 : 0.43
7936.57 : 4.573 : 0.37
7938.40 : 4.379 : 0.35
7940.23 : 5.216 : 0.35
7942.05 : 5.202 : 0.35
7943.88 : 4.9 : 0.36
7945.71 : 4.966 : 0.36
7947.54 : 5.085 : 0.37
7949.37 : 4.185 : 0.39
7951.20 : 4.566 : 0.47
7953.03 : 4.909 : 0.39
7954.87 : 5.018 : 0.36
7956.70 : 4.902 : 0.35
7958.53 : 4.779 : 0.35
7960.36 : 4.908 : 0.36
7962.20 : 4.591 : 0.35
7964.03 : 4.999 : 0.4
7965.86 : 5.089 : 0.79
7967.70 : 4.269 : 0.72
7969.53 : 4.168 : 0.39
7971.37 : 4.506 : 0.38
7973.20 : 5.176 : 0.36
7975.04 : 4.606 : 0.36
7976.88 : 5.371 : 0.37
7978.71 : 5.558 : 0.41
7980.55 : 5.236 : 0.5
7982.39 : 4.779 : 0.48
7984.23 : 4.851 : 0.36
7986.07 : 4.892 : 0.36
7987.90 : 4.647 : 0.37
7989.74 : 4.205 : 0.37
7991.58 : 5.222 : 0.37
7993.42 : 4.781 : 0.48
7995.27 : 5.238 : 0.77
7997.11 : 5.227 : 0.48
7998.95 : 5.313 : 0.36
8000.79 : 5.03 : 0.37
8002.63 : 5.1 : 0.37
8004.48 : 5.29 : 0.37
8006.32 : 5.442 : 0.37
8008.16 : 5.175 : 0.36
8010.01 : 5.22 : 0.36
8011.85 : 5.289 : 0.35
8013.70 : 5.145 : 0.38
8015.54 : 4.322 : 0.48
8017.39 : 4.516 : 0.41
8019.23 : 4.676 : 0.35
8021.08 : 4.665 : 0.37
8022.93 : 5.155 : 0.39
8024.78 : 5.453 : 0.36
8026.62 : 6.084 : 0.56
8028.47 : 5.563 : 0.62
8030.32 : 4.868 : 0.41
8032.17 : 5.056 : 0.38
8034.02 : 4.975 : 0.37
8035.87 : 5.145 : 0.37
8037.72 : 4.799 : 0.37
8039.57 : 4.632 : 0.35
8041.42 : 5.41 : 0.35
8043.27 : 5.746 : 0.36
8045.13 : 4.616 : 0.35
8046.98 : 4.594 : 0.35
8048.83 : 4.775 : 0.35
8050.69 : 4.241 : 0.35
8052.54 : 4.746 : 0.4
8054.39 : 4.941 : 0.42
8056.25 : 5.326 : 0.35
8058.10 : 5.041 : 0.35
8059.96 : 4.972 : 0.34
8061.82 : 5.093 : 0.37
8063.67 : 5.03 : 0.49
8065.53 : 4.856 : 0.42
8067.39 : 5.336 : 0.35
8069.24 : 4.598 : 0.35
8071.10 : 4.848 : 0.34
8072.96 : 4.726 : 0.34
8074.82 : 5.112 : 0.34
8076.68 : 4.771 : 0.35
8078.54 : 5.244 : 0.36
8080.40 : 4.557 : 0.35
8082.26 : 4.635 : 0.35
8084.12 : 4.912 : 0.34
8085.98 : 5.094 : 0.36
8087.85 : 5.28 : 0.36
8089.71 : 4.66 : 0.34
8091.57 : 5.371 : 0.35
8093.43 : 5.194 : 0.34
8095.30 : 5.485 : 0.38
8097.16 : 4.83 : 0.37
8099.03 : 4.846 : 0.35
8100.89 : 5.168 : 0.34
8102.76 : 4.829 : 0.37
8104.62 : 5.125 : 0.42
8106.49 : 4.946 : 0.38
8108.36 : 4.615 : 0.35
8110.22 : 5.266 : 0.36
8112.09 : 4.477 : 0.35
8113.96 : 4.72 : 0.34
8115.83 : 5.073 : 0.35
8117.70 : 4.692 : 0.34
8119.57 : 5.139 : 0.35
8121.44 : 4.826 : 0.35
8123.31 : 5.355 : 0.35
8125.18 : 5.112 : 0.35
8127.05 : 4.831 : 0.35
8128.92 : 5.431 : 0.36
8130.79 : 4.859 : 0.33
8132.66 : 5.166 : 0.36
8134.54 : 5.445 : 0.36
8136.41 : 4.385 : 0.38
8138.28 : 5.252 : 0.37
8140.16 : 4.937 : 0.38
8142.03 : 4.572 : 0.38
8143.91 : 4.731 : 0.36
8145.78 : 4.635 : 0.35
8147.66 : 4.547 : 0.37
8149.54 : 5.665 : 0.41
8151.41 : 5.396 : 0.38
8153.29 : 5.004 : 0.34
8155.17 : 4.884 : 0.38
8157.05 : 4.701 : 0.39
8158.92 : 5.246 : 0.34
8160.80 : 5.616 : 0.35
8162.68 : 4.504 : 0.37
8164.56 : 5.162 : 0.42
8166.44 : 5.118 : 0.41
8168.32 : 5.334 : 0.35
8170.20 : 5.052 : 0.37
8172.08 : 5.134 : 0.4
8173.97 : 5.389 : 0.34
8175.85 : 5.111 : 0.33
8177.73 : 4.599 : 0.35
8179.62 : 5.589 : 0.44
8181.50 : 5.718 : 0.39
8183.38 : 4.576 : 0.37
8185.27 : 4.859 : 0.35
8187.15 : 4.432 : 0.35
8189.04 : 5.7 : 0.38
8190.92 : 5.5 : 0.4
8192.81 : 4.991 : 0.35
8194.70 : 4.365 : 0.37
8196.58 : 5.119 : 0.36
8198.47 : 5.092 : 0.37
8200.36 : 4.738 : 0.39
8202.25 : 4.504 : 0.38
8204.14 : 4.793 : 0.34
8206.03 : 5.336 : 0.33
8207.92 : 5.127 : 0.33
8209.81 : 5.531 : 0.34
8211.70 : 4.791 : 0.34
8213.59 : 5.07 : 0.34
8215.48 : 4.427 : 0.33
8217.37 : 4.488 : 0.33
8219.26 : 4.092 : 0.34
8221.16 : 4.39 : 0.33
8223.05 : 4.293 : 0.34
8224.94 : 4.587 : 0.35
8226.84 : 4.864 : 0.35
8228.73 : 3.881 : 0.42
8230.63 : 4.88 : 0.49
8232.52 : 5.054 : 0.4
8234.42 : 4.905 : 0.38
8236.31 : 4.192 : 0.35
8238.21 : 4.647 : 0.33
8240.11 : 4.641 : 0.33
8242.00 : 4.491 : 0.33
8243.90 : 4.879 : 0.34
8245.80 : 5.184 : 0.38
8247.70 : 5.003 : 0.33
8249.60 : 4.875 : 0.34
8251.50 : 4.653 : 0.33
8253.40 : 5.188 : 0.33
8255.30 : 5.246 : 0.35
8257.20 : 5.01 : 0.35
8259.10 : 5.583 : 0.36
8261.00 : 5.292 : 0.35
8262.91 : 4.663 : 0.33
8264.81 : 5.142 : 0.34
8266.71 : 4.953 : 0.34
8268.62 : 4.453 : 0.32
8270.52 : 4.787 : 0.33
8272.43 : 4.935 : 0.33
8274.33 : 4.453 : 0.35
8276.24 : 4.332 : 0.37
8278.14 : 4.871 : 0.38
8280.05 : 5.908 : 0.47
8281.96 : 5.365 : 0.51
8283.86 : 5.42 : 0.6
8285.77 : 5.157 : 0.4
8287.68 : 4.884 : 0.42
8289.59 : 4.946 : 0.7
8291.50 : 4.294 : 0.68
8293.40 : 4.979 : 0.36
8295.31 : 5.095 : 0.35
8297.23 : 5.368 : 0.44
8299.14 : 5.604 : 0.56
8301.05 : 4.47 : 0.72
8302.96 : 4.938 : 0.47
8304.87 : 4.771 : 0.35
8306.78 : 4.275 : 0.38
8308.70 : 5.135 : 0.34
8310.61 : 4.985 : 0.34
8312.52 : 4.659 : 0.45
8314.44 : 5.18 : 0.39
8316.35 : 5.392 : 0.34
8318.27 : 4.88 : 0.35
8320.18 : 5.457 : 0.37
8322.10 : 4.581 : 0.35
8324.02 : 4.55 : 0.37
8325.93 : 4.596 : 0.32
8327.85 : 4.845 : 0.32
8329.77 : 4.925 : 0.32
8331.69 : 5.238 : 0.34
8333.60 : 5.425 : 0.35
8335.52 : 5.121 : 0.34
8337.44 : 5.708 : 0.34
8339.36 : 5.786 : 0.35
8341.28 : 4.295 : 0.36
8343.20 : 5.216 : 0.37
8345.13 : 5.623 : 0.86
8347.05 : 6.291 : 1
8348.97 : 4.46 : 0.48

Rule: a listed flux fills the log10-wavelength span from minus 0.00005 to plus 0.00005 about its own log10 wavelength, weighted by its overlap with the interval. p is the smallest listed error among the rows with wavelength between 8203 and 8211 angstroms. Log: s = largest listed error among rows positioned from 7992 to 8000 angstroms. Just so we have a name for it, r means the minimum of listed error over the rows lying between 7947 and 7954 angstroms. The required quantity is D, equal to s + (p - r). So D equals 0.73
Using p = 0.330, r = 0.370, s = 0.77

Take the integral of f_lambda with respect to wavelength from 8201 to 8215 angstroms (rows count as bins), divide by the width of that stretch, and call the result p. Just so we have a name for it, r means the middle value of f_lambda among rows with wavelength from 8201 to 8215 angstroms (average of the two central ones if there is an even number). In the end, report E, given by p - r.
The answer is -0.07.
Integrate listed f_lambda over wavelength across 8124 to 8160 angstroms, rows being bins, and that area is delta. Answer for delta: 180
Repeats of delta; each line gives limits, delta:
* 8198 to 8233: 165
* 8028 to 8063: 174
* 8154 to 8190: 183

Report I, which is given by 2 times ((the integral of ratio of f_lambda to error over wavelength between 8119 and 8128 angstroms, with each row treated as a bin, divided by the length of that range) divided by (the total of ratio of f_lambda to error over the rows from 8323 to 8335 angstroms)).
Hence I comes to 0.328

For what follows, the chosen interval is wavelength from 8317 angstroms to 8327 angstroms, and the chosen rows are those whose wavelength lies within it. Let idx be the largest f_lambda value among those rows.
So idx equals 5.457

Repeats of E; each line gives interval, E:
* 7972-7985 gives -0.10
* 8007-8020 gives -0.22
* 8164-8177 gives 0.04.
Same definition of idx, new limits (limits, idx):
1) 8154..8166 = 5.616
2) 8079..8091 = 5.28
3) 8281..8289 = 5.42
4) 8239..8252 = 5.184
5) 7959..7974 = 5.176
